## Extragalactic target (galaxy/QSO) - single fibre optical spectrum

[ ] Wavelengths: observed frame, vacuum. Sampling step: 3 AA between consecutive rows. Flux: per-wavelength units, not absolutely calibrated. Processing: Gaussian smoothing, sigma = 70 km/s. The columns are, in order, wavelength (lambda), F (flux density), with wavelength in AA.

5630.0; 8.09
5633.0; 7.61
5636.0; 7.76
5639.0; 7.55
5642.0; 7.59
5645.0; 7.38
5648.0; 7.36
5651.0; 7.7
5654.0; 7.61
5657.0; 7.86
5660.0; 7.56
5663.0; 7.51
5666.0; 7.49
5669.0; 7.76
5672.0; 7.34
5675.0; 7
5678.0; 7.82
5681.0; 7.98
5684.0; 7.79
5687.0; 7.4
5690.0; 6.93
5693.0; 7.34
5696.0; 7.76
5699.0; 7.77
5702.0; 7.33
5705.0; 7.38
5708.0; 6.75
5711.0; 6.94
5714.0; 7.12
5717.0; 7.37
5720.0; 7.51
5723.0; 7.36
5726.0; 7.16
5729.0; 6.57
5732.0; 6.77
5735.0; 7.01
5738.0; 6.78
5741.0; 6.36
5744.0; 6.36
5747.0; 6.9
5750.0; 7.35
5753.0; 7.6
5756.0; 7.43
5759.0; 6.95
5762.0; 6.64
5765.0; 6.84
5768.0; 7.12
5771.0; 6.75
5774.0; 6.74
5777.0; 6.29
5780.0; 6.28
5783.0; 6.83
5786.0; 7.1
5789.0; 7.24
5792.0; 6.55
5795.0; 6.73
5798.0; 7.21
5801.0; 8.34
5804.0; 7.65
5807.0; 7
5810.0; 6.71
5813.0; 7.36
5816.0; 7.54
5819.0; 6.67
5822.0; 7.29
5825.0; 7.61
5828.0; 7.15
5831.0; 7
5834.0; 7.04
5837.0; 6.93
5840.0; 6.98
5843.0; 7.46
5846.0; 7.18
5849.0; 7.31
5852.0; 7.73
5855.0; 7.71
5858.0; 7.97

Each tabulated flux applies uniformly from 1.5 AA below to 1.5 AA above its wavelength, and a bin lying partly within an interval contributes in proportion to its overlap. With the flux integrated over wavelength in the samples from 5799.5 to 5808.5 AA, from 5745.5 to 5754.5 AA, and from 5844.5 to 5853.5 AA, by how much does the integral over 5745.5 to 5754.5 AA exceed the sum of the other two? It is -70.1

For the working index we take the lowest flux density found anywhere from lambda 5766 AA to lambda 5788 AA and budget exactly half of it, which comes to 3.14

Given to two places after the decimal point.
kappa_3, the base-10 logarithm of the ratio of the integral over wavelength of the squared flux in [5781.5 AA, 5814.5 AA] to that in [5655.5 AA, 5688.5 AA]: -0.05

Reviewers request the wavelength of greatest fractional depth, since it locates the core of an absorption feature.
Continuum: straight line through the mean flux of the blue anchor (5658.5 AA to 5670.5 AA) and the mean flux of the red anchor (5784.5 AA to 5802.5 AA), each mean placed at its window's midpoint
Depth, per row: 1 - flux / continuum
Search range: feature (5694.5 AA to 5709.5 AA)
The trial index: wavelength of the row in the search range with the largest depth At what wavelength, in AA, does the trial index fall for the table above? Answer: 5708.0 AA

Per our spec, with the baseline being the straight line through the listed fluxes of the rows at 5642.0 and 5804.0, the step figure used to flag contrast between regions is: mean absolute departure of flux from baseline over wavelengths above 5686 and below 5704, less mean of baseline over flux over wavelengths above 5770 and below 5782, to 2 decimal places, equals -0.88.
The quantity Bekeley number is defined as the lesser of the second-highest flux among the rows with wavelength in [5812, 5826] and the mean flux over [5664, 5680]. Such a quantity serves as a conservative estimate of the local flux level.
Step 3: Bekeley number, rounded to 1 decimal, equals 7.5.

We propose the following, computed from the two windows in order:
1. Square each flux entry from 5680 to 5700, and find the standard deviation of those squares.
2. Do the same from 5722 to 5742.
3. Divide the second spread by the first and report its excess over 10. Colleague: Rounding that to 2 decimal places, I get -9.12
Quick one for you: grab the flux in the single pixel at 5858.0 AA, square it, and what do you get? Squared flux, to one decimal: 63.5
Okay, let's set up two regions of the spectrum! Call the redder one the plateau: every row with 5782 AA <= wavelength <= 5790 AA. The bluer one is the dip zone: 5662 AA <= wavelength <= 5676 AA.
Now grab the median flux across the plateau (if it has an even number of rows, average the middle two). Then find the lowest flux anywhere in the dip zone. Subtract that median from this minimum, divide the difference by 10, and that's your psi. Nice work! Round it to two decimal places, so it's -0.01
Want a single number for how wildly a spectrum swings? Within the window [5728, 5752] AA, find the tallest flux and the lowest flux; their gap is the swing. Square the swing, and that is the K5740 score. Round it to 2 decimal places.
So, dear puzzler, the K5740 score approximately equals 0.98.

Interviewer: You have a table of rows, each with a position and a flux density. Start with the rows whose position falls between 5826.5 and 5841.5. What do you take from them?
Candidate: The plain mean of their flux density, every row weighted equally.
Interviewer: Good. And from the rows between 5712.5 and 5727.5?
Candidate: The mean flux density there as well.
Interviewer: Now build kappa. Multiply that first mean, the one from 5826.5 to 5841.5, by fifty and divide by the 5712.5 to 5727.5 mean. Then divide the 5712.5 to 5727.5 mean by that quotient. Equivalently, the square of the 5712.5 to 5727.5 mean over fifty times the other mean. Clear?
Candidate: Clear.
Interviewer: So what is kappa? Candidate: 0.152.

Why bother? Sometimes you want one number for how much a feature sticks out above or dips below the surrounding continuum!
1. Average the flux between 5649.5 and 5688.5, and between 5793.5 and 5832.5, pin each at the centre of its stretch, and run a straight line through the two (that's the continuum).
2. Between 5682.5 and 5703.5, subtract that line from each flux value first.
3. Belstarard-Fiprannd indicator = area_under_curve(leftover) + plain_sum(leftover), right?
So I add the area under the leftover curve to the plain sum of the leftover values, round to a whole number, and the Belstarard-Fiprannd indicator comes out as -2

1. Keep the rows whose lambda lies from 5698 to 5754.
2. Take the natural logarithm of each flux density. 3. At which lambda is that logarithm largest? 5699.0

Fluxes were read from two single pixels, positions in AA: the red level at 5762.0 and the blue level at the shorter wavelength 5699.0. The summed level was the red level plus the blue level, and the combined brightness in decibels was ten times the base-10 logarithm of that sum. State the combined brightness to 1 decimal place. 11.6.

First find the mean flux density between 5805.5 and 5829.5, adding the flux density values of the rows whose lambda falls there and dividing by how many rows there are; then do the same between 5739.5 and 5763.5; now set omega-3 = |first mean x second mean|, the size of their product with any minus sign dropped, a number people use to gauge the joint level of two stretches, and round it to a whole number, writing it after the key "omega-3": 50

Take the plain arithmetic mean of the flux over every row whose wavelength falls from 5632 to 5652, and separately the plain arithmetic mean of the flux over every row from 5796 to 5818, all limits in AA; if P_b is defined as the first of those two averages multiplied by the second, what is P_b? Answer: 56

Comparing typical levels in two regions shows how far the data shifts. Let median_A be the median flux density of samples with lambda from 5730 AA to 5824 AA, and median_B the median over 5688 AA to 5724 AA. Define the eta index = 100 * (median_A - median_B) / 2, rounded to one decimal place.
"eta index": -22.5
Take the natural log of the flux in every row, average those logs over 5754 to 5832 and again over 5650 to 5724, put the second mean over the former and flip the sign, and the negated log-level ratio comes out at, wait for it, -1.030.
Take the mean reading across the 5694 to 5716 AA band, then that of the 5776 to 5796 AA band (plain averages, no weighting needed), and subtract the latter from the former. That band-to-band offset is 0.6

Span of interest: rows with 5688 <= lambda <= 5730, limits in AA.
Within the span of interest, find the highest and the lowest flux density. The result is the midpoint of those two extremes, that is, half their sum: 7.17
